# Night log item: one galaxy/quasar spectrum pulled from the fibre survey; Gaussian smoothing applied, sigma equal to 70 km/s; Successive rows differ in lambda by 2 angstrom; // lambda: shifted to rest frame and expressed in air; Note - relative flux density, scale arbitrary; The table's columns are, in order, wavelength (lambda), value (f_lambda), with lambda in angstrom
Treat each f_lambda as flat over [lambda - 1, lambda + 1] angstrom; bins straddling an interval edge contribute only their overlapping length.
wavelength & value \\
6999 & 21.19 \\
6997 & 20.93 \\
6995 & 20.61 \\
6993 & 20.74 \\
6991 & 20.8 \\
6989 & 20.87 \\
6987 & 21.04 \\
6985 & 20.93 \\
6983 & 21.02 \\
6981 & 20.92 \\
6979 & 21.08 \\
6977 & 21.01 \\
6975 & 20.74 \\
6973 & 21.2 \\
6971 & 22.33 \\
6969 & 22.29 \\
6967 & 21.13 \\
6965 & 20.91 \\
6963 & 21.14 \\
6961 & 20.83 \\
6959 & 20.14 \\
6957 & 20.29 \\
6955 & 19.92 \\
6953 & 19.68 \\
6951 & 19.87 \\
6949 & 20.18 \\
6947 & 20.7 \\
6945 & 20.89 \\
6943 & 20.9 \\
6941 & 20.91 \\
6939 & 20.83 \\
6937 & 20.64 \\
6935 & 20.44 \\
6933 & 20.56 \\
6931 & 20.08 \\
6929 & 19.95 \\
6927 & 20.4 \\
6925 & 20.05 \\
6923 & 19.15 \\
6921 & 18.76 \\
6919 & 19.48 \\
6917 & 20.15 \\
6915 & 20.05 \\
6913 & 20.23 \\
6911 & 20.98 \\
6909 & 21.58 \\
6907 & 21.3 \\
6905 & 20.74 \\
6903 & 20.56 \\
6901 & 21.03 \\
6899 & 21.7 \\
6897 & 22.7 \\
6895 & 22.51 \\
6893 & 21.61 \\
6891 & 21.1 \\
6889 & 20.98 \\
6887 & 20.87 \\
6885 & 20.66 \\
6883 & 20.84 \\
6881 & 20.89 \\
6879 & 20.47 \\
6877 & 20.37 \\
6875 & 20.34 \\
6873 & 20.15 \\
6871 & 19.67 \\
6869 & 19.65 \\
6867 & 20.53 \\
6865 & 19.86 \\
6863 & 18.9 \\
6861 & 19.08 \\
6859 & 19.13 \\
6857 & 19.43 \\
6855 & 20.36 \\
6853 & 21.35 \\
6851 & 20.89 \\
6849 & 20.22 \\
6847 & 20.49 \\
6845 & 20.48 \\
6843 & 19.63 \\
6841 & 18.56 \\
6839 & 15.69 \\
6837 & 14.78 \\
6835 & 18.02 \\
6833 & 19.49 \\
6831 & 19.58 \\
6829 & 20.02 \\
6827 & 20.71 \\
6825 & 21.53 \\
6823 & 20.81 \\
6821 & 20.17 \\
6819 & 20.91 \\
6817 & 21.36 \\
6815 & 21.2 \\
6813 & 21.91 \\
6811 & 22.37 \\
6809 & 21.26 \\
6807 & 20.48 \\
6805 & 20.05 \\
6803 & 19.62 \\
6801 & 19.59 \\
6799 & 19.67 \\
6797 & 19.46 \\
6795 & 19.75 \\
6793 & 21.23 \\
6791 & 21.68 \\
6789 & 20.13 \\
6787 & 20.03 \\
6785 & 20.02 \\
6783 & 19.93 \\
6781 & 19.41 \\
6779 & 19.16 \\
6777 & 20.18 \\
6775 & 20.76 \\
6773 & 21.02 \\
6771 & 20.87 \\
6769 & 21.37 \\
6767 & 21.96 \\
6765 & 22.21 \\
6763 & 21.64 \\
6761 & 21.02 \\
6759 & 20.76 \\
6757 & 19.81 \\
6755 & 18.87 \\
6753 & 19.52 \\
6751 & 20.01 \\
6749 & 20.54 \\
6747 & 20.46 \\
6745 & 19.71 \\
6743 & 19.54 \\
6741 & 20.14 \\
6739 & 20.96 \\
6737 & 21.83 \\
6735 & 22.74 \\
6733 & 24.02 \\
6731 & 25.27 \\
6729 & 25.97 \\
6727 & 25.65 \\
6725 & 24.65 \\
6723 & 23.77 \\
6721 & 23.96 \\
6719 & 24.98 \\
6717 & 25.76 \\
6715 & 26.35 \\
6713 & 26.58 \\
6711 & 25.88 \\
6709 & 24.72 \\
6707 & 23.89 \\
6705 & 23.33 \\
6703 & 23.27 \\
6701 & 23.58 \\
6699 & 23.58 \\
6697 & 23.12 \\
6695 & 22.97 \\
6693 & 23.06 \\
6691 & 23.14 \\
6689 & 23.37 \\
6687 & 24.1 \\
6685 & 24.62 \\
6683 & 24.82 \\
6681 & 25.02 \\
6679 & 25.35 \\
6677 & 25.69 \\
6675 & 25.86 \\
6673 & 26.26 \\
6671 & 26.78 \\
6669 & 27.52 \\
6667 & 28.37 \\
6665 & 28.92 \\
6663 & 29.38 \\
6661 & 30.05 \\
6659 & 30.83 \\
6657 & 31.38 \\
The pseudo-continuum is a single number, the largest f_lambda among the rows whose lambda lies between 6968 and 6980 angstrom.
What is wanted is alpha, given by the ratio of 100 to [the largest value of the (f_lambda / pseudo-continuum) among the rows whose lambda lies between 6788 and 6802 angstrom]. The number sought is 103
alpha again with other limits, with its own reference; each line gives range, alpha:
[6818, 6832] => 104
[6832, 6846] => 109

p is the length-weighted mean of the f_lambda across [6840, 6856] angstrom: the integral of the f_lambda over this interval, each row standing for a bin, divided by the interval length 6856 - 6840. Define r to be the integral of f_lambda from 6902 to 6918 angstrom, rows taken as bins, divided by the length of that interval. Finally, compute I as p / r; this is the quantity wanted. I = 0.98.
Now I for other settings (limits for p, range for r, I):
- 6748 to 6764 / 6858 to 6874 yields 1.03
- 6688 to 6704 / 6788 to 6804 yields 1.15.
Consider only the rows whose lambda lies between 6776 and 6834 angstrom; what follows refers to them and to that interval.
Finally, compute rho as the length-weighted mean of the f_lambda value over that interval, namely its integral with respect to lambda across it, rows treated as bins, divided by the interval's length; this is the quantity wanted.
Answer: 20.4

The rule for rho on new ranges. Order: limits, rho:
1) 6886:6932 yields 20.7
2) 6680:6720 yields 24.3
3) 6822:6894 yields 19.9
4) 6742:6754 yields 20.0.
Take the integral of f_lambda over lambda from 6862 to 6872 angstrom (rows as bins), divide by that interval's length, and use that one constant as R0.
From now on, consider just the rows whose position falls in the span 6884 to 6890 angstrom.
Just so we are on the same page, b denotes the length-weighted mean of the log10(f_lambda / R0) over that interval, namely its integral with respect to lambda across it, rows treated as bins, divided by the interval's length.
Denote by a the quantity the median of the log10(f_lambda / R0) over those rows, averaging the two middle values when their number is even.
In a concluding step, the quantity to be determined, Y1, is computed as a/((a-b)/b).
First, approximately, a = 0.02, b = 0.024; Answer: 0.8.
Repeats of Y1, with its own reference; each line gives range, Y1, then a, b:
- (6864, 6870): 0.0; 0.00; 0.006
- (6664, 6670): 15.2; 0.16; 0.156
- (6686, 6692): -1.9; 0.07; 0.077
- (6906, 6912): 3.7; 0.03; 0.033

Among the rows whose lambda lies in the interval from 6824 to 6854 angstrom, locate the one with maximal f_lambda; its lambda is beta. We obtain 6825 angstrom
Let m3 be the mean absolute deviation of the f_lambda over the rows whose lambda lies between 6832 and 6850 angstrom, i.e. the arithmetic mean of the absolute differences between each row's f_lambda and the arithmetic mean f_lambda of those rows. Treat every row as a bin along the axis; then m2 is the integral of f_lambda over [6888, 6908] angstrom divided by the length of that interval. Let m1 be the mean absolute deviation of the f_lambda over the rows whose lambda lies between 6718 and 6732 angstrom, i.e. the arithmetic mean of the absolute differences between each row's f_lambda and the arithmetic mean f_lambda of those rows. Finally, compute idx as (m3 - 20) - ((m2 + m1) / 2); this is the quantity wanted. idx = -29.4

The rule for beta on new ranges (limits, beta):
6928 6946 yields 6941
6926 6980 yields 6971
